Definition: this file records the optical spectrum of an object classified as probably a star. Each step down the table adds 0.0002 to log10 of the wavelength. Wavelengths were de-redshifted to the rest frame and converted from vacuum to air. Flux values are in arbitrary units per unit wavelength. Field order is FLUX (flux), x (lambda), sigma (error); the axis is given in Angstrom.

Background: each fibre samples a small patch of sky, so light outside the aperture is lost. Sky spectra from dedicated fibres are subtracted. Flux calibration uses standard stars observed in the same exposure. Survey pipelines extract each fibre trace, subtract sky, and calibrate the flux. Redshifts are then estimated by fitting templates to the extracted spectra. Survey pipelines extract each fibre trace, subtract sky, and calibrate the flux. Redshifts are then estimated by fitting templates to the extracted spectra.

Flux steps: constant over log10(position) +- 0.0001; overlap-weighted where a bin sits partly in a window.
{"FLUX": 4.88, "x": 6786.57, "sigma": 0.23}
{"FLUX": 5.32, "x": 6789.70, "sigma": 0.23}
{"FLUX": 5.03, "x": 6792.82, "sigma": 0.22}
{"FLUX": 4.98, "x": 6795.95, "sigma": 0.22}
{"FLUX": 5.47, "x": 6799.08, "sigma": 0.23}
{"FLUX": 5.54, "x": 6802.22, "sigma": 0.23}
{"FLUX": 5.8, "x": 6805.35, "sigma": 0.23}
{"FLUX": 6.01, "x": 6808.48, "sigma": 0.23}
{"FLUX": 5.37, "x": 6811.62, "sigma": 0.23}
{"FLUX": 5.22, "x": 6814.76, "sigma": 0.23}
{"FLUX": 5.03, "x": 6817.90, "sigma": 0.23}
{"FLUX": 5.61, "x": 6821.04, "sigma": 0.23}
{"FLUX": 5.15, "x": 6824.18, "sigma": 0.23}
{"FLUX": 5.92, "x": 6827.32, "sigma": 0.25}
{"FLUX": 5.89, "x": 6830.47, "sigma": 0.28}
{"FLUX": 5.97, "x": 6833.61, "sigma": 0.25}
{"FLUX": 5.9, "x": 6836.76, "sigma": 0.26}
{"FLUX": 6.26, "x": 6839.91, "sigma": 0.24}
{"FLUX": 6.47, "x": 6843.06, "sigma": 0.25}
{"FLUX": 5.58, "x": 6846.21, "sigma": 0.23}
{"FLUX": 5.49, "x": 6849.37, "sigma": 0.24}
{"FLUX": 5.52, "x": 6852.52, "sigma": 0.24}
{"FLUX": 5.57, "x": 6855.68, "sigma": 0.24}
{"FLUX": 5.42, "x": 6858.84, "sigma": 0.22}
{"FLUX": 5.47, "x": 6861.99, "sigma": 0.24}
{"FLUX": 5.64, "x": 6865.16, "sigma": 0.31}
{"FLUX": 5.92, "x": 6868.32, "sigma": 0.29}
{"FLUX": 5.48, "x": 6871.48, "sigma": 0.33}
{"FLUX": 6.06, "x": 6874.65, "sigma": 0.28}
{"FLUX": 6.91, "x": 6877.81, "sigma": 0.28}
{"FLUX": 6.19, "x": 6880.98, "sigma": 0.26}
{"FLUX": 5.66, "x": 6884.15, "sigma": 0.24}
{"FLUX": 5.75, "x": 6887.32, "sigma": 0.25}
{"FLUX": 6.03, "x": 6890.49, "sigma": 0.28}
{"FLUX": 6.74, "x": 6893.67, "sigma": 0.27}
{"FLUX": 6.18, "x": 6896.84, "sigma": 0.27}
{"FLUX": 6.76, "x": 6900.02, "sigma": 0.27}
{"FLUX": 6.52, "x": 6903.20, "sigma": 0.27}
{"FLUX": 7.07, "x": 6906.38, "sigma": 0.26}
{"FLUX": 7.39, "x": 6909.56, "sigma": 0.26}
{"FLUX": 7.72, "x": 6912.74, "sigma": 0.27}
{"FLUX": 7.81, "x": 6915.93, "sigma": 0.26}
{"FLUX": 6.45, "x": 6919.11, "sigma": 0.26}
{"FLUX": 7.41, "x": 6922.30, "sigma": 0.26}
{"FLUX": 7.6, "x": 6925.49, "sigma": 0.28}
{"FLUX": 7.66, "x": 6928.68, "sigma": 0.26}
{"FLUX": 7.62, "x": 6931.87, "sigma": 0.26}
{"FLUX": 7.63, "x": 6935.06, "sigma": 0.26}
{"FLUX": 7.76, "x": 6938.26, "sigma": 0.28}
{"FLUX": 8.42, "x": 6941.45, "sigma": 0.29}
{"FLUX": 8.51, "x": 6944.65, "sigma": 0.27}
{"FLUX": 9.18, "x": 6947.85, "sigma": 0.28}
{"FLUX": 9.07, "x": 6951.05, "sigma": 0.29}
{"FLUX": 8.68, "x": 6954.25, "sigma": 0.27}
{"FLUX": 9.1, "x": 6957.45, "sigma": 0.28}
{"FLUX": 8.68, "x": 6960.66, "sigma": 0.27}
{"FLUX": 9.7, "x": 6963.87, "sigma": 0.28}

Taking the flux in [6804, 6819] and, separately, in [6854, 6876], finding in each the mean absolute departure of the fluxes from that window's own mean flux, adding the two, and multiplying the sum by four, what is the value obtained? 2.1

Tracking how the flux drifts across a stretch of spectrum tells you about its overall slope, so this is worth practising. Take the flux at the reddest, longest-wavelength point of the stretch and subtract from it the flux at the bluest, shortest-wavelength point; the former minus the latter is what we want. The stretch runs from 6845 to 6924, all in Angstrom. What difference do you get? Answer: 1.83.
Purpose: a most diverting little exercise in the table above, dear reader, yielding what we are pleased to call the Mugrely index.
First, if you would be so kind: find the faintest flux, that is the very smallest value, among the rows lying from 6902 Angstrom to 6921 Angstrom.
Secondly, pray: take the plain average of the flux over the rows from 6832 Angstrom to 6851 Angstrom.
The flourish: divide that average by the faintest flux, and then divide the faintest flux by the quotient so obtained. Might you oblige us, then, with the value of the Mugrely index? 7.00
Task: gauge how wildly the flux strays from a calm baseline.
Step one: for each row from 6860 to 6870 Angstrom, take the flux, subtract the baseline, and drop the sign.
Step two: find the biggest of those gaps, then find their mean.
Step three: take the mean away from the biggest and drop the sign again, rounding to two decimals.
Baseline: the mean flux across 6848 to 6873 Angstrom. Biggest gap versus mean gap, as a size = 0.18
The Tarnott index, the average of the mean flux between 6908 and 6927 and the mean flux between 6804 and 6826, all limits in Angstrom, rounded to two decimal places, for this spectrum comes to 6.43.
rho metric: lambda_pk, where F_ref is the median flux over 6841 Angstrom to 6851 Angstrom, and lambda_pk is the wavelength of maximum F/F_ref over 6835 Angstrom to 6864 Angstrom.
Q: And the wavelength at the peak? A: 6843.06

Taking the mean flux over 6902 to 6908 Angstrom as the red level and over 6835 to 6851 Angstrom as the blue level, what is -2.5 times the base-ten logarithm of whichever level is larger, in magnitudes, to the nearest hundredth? -2.08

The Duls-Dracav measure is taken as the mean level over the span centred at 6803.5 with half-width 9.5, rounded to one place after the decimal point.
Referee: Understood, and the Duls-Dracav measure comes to 5.5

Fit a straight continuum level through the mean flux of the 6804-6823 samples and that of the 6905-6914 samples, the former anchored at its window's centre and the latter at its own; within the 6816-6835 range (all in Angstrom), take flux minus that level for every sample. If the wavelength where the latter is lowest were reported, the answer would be 6824.18 Angstrom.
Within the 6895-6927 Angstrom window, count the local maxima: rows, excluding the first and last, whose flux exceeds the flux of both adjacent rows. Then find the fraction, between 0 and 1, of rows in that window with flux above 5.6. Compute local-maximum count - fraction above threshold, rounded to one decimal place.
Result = 1.0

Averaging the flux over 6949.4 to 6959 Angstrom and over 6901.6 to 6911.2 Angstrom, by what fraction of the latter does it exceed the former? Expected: -0.28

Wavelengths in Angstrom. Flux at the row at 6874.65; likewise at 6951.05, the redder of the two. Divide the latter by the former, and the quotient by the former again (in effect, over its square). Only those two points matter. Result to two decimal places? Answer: 0.25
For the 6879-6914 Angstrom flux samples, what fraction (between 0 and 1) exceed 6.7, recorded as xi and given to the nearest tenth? 0.5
